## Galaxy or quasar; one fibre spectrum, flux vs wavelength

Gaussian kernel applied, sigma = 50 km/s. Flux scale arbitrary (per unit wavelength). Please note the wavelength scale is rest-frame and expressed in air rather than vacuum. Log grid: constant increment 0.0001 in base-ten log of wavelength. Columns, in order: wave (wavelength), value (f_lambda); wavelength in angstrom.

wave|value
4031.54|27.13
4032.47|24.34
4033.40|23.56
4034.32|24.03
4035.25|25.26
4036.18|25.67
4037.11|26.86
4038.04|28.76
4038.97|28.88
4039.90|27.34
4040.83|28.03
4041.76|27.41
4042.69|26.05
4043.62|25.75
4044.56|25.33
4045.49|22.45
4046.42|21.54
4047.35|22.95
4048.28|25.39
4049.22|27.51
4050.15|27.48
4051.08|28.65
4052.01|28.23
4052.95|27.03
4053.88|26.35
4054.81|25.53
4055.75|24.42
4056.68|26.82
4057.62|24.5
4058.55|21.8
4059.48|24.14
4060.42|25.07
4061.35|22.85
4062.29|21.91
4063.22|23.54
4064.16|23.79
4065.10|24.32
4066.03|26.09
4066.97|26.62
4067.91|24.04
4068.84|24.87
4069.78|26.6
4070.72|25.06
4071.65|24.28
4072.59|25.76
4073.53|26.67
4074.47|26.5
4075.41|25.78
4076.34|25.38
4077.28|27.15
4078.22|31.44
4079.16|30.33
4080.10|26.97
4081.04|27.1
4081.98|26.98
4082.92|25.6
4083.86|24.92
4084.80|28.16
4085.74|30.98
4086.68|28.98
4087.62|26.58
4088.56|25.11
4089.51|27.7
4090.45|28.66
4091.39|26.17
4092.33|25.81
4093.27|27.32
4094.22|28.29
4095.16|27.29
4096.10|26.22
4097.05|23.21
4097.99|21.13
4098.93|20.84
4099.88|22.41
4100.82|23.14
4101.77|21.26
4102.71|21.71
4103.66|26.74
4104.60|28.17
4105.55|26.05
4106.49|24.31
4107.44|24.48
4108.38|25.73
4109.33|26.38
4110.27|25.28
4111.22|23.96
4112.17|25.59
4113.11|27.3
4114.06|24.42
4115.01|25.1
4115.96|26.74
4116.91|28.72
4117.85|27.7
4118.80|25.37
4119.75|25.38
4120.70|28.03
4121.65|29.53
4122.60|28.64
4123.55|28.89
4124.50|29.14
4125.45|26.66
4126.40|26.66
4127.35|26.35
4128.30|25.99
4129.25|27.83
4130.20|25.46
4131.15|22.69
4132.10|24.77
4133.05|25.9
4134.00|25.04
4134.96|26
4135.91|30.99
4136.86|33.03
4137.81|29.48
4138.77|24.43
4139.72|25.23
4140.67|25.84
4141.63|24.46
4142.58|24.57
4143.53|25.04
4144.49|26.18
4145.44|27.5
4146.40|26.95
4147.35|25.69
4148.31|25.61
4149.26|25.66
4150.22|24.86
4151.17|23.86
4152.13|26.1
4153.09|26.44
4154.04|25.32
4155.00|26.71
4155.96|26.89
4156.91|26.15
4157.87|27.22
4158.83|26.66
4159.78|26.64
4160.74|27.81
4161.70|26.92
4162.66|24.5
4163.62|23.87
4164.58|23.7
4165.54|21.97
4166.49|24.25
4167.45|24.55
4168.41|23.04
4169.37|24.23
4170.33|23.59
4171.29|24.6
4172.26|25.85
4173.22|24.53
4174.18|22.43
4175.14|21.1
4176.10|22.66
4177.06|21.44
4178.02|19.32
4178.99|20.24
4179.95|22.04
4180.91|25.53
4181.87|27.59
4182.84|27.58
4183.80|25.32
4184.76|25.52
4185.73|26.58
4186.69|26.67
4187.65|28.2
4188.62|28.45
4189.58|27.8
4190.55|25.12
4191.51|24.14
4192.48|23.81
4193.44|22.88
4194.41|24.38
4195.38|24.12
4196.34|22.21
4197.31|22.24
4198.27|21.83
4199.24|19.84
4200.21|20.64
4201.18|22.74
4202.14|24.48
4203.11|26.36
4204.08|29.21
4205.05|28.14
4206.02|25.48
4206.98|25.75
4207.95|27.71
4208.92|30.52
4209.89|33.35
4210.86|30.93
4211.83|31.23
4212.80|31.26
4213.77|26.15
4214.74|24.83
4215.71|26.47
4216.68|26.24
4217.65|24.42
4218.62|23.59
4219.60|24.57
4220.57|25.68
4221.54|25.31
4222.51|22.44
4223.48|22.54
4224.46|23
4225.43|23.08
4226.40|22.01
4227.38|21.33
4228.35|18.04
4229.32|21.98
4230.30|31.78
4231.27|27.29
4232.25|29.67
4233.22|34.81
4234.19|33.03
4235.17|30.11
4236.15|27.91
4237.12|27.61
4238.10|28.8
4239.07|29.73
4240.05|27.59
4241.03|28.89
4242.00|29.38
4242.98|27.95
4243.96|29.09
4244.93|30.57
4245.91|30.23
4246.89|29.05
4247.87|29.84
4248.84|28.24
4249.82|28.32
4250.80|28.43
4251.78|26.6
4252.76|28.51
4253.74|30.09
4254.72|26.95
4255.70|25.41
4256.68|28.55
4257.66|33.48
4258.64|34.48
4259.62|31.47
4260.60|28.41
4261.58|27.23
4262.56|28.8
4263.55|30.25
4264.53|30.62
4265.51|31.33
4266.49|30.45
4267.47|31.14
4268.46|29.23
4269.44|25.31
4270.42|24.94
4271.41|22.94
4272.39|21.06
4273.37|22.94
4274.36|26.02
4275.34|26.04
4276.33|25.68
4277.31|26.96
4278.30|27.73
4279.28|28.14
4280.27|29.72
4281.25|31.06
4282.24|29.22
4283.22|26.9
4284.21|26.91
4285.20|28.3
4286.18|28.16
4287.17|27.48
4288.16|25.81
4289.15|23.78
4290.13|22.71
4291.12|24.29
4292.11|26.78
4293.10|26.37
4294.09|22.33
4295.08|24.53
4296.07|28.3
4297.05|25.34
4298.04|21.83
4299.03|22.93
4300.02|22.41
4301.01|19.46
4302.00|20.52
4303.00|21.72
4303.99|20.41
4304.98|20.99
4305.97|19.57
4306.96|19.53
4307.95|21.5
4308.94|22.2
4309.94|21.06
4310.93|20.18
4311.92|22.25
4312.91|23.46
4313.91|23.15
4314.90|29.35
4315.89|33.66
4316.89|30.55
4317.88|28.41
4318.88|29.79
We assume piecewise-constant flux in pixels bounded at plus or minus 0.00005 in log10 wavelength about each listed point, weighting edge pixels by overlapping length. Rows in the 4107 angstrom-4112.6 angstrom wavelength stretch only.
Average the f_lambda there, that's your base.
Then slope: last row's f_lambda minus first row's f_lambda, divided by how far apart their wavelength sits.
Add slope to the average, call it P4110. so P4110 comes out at 25.5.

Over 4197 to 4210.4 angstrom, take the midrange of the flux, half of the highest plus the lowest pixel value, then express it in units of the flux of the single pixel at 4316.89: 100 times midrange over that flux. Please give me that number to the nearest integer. 87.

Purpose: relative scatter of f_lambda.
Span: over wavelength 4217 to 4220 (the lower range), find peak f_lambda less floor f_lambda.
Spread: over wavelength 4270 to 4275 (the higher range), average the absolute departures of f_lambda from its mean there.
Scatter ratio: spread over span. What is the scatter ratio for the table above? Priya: 1.6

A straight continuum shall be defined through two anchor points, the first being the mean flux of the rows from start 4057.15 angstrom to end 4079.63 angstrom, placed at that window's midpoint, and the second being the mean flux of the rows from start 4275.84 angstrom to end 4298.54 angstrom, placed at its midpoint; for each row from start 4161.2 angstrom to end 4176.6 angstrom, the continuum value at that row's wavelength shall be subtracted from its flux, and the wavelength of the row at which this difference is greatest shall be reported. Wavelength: 4161.70 angstrom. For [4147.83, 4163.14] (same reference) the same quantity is 4160.74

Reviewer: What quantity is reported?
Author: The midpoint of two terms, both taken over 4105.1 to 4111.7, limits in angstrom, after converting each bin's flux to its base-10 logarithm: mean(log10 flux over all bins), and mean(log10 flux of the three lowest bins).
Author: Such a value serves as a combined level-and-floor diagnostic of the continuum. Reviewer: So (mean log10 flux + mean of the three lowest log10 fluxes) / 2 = 1.39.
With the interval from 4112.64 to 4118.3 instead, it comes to 1.42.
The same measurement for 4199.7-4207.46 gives 1.38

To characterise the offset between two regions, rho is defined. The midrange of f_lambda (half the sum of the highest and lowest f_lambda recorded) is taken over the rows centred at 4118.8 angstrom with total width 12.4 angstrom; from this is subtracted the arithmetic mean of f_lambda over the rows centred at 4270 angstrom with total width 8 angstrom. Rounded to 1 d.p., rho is 1.0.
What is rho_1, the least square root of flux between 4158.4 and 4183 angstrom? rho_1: 4.40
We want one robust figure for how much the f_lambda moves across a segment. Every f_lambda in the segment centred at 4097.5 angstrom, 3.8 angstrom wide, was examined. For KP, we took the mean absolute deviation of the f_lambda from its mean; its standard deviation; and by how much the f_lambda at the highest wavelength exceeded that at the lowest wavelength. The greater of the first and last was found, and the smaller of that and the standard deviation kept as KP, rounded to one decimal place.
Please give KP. 1.9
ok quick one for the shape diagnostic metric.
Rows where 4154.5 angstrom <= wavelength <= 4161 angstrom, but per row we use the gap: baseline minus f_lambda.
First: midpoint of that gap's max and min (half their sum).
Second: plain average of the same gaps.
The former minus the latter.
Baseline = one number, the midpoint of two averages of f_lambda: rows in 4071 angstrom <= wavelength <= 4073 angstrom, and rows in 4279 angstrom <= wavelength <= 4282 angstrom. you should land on -0.1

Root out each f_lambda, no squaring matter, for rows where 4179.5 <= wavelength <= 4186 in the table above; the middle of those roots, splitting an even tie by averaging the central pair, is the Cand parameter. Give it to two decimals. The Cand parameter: 5.05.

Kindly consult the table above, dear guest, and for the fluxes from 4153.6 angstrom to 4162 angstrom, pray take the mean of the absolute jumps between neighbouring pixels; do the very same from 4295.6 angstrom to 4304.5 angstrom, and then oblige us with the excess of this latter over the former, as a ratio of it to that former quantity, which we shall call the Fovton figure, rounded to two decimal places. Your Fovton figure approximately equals 1.43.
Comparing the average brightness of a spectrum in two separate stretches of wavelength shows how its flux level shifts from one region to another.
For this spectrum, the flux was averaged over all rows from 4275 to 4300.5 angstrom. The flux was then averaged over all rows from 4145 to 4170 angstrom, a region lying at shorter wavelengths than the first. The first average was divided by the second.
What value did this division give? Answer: 1.03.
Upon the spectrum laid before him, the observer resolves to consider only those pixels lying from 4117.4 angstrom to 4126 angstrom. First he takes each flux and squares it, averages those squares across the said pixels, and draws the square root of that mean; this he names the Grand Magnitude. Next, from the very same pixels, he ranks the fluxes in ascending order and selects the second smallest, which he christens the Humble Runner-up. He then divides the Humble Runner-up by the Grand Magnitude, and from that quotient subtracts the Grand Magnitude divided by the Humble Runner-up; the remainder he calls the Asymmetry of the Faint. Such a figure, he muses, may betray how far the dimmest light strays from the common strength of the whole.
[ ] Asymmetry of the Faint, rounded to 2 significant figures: -0.18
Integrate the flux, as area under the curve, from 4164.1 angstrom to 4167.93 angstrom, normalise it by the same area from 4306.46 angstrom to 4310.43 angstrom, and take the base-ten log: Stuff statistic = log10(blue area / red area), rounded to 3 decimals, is 0.035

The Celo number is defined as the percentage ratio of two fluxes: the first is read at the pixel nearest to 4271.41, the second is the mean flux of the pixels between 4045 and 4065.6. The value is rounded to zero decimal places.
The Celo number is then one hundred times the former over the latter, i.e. 92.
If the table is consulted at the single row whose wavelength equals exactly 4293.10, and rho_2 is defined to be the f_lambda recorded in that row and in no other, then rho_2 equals 26.37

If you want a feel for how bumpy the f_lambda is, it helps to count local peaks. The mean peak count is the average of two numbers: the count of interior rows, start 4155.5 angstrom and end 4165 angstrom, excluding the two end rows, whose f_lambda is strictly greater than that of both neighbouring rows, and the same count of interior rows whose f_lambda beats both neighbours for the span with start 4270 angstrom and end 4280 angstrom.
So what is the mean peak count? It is 1.50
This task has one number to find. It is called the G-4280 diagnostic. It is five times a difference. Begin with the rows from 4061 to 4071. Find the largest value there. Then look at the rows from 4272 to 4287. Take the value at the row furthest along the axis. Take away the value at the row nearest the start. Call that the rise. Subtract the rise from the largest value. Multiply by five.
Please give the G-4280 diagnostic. 98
